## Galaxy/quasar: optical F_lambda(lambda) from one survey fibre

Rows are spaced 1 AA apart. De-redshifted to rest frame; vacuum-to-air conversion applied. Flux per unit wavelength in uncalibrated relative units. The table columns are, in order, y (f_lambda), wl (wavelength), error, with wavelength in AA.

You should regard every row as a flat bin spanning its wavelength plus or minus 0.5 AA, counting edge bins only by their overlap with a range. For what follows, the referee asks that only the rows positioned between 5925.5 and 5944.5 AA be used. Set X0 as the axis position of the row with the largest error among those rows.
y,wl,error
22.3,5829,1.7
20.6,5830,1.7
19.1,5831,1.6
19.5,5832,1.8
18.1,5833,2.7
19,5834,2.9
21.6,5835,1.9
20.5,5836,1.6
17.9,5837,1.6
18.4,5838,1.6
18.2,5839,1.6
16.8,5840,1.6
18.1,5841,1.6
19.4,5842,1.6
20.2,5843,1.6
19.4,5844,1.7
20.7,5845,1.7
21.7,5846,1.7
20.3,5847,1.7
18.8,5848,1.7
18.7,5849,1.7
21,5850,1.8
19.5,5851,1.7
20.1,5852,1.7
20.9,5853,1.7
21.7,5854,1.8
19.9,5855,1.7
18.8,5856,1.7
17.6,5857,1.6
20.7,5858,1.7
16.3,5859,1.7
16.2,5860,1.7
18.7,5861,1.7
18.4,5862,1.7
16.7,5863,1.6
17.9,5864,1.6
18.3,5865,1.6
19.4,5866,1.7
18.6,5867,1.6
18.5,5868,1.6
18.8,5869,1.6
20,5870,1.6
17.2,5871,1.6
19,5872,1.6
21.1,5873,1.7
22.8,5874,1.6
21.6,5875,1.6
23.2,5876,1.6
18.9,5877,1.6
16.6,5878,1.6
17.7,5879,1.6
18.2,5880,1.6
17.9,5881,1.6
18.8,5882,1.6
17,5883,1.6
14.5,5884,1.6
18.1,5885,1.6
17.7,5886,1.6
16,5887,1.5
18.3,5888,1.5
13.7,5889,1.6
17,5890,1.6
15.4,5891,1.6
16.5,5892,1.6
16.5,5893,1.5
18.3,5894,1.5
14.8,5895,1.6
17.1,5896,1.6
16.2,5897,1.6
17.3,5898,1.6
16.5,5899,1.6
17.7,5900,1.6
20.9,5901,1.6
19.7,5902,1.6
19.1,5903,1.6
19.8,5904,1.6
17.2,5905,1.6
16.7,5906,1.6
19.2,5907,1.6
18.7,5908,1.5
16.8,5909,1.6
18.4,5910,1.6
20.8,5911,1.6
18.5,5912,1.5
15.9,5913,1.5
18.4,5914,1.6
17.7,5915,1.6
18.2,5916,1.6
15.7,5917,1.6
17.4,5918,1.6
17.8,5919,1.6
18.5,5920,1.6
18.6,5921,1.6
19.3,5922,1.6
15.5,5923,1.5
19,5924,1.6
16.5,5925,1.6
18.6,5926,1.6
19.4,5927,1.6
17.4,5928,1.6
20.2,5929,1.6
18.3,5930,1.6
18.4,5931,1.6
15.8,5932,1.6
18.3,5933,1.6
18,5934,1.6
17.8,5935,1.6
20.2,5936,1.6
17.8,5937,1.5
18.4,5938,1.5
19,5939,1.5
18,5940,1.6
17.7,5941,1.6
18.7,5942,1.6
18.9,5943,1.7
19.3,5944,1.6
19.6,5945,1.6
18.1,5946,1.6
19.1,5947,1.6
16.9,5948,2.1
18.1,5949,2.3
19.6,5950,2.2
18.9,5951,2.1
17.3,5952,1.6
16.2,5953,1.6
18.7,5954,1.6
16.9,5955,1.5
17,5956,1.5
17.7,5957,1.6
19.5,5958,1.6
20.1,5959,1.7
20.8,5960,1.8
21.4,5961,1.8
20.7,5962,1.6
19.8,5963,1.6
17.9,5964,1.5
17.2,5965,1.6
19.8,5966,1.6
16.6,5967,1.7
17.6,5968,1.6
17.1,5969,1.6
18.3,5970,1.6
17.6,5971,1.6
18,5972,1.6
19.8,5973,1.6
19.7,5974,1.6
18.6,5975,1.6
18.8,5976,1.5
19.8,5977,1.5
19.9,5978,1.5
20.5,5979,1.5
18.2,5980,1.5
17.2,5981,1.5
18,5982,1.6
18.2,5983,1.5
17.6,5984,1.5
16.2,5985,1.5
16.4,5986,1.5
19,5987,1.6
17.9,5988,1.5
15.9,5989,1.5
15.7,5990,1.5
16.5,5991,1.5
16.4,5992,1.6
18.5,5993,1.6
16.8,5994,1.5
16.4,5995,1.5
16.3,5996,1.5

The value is 5943 AA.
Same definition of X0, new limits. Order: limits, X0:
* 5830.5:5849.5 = 5834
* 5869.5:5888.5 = 5873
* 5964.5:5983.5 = 5967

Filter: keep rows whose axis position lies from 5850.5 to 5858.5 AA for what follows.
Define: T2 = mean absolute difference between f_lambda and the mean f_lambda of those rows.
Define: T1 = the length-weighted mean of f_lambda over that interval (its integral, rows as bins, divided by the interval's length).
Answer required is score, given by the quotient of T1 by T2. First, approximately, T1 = 19.9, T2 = 0.95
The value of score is 20.9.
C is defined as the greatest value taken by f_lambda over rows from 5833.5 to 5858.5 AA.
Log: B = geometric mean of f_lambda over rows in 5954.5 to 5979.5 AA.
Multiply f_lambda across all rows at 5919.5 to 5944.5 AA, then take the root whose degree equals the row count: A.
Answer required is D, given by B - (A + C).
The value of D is -21.2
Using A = 18.3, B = 18.8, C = 21.7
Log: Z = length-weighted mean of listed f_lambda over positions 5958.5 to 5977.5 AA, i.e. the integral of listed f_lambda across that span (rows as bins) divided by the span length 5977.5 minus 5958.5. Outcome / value 18.9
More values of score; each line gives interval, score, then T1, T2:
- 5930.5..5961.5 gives 18.6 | 18.5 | 0.99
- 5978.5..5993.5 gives 16.3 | 17.5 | 1.07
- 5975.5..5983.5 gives 20.2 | 18.8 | 0.93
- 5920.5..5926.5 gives 14.0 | 17.9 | 1.28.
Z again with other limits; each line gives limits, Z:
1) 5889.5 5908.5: 17.6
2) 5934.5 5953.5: 18.4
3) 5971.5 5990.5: 18.2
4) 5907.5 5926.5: 17.9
